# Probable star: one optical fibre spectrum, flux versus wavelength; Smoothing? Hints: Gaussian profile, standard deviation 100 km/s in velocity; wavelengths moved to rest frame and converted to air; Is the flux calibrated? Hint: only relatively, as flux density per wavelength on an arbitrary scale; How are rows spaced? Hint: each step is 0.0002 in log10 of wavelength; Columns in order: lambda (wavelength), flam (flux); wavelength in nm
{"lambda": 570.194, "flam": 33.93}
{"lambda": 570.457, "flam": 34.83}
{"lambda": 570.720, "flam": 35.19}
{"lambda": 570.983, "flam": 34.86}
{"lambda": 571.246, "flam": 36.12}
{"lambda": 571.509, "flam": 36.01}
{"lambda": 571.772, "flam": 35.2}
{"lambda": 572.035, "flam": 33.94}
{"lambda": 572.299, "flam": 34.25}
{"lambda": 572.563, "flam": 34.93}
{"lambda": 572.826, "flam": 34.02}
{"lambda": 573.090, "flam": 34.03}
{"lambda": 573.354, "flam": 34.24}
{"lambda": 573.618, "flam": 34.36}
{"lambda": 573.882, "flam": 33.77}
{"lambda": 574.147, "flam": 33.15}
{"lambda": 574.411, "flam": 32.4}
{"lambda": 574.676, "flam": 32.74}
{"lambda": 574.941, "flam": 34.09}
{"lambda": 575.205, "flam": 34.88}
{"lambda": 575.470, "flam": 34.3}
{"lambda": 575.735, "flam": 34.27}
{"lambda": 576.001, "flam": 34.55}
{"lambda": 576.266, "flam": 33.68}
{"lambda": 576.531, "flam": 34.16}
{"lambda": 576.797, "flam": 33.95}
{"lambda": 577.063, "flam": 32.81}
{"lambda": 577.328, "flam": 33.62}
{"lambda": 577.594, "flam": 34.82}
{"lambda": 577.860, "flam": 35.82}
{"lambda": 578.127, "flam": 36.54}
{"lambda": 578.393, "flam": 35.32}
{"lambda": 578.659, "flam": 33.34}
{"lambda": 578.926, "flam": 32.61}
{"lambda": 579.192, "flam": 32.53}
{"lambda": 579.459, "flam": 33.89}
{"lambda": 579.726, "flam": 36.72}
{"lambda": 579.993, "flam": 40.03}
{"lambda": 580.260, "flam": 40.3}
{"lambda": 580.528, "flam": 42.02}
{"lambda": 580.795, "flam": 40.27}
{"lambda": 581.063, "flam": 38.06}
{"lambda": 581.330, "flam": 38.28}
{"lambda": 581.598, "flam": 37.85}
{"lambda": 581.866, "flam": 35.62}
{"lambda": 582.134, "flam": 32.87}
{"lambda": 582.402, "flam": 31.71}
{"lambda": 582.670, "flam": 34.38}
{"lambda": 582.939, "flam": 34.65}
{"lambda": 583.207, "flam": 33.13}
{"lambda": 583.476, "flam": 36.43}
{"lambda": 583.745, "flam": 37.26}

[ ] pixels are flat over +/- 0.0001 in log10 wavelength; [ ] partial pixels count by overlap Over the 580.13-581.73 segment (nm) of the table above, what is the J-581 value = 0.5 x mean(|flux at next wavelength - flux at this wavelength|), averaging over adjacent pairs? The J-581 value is 0.63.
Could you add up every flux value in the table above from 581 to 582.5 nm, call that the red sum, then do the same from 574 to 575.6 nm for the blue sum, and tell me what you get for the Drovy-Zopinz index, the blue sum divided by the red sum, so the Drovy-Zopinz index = 0.94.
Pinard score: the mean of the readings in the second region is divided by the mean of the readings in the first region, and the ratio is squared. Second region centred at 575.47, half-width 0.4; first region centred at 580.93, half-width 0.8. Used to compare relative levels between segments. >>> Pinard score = 0.76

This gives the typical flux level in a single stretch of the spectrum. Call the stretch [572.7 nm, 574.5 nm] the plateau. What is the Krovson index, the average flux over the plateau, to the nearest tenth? 33.7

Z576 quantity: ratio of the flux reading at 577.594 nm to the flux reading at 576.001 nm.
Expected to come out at 1.01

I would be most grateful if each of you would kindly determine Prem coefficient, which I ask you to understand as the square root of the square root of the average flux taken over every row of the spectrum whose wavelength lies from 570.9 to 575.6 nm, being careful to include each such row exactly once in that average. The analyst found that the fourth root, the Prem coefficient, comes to 2.42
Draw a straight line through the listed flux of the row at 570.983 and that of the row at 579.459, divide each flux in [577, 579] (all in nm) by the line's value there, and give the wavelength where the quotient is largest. 578.127 nm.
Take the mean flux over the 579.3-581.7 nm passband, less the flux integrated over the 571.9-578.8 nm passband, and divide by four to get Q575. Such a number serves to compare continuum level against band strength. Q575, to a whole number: -49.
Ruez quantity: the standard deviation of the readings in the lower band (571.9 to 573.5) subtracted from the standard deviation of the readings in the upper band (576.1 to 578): 0.6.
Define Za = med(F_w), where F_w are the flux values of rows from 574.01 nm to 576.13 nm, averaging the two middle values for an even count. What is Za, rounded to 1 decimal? 34.2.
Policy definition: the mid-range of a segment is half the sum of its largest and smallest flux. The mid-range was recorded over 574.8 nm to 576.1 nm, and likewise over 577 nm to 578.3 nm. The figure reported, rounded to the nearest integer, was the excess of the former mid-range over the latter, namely 0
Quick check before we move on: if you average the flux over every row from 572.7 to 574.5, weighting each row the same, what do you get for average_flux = 33.7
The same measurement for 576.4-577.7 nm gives 33.9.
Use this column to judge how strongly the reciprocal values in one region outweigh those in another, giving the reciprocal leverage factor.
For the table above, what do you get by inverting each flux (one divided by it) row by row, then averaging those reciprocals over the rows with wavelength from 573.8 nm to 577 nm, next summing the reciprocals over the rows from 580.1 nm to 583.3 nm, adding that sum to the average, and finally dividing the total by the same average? 12.2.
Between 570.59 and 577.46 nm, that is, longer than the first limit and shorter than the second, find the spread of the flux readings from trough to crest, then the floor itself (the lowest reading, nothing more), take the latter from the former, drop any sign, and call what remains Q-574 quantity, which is 28.7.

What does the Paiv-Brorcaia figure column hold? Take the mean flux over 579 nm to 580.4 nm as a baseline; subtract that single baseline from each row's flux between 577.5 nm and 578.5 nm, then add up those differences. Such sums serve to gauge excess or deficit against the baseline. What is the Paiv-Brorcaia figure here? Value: -4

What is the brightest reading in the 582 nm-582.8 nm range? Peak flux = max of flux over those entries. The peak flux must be 34.38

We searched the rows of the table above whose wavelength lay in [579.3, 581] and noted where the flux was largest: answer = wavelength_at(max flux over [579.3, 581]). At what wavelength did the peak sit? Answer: 580.528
